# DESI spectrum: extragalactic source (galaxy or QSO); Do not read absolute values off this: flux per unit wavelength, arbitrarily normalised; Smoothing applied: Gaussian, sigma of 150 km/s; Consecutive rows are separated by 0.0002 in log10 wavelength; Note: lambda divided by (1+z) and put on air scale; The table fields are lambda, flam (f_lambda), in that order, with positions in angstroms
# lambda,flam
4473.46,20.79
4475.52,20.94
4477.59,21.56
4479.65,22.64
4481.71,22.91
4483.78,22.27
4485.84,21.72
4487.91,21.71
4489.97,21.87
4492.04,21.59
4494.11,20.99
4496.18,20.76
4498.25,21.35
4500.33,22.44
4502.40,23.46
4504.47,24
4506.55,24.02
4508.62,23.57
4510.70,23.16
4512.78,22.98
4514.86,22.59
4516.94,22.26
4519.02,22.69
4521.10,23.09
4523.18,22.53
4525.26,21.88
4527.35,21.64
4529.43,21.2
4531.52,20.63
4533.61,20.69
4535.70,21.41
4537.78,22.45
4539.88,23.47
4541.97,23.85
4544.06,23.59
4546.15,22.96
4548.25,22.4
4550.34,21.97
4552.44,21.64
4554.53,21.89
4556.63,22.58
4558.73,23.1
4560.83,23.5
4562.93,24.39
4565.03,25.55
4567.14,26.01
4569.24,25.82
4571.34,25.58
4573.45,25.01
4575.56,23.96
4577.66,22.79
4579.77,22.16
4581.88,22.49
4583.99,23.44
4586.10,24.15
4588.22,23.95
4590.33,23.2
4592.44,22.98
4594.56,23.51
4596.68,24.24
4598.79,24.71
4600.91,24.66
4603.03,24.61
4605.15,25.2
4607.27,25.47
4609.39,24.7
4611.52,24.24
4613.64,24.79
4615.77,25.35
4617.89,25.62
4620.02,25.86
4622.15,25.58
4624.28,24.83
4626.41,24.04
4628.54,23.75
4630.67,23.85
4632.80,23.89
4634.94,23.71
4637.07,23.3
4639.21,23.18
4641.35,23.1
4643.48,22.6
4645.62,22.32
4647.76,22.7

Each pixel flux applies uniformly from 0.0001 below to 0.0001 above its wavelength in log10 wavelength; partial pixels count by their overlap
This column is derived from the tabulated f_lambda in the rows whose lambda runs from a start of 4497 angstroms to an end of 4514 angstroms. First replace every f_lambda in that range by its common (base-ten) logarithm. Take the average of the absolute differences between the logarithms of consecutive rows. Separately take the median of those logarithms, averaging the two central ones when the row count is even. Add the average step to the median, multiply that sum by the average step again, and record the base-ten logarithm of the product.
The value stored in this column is -1.86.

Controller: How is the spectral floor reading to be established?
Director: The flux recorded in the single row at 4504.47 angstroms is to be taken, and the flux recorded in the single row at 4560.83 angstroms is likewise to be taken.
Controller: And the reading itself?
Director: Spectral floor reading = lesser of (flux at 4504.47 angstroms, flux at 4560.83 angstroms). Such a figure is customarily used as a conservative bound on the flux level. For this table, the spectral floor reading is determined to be 23.5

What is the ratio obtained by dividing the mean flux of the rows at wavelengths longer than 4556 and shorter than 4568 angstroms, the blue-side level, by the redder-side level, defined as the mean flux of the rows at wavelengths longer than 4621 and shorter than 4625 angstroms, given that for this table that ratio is 0.96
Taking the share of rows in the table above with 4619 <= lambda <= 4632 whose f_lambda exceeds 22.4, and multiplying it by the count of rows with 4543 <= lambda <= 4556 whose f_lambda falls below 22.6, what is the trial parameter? 4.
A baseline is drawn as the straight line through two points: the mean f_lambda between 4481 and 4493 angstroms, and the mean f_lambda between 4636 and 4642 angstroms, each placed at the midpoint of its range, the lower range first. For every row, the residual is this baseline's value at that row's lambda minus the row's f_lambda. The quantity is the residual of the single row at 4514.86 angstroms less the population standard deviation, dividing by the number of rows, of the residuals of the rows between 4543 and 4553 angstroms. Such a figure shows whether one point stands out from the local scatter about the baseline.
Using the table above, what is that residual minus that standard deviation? -1.1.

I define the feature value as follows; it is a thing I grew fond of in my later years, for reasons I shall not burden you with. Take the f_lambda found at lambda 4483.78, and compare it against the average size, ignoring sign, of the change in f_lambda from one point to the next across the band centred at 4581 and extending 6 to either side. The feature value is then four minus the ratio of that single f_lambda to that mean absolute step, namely -25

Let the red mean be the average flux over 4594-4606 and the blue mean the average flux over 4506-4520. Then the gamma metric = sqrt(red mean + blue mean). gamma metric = 6.89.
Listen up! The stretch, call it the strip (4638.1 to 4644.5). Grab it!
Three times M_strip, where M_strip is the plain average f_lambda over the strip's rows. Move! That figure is 68.9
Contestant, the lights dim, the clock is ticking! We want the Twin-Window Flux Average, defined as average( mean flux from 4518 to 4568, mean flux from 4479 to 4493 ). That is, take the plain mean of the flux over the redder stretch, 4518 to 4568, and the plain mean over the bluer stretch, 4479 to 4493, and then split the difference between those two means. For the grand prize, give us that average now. 22.4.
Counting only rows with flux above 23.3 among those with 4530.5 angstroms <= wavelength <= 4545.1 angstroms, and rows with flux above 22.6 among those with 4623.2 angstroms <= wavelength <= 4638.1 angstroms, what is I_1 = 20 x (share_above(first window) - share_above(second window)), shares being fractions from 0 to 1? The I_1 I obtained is -11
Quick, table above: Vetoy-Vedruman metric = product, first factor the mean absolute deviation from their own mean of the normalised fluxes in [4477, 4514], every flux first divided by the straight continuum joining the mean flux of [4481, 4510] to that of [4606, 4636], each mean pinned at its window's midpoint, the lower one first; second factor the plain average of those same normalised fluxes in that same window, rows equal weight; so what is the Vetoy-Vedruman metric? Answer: 0.034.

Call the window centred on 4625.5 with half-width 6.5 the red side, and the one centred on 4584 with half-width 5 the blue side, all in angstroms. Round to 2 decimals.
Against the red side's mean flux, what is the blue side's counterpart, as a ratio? 0.94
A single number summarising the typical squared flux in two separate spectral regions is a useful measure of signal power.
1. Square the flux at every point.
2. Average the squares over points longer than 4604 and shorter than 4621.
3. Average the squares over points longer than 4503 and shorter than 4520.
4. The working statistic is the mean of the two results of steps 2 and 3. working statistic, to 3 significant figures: 585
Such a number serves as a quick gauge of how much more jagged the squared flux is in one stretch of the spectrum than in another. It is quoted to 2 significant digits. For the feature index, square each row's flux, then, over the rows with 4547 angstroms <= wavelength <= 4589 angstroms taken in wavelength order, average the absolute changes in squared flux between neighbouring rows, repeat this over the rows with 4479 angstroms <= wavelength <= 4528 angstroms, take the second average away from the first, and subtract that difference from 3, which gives -5.3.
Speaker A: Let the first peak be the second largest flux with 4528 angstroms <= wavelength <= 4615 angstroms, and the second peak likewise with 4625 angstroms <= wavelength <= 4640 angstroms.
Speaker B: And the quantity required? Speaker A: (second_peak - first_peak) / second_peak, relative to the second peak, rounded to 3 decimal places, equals -0.081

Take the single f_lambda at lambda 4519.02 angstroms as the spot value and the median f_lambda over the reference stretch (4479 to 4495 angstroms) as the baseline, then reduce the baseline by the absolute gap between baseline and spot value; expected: 20.90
